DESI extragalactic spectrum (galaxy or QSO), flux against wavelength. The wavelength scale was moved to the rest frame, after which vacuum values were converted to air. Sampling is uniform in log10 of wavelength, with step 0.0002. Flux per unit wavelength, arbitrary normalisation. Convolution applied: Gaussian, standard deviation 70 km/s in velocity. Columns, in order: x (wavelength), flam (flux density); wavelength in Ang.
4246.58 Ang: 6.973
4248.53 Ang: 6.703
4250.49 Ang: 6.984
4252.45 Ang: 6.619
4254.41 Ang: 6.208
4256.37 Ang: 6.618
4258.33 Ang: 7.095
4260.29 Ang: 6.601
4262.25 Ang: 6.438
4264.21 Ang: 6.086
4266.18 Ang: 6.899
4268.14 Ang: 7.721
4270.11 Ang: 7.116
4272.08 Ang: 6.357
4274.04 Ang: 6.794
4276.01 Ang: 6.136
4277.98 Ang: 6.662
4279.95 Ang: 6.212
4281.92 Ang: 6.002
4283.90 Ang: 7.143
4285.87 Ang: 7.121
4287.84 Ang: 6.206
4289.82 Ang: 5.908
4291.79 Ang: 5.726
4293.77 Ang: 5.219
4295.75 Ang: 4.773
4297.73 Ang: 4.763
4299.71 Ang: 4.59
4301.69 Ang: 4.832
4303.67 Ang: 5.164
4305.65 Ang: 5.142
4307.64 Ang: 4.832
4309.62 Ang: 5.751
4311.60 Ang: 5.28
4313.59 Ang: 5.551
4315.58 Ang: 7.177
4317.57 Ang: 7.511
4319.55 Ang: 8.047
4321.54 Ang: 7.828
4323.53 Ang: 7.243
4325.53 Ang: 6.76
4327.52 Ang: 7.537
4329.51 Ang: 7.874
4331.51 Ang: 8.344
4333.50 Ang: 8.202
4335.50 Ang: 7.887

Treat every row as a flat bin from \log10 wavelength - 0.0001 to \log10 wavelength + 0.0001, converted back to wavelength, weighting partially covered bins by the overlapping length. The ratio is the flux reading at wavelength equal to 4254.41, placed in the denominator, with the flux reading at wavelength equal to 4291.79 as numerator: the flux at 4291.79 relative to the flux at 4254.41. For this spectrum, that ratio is 0.92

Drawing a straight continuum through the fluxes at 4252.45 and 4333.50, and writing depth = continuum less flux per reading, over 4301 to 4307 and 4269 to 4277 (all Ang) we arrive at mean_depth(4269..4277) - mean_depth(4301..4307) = -2.2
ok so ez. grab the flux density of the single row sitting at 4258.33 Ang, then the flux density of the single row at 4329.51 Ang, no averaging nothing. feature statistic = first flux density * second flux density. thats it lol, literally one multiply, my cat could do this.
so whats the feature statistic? 56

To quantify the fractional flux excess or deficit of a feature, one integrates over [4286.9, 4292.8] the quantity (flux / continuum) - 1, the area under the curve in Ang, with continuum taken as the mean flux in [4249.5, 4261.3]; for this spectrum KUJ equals -0.66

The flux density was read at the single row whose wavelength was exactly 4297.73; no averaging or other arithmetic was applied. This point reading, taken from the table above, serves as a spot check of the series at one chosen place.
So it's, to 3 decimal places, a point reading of 4.763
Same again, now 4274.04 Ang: 6.794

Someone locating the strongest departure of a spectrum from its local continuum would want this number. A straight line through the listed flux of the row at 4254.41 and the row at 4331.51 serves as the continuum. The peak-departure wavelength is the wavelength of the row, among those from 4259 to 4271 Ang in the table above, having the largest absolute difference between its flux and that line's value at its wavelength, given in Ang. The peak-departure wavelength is 4268.14 Ang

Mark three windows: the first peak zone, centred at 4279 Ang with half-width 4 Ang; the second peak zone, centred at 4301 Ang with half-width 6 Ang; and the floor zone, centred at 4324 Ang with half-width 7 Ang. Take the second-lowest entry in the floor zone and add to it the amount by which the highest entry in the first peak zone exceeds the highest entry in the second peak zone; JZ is 8.7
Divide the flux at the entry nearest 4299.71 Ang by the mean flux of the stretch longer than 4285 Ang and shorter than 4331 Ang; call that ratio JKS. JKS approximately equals 0.75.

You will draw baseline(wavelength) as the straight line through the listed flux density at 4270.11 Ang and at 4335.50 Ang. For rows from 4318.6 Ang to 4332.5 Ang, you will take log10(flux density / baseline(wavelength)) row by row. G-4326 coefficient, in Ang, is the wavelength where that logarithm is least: 4325.53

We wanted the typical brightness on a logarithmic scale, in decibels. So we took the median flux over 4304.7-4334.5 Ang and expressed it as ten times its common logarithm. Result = 8.6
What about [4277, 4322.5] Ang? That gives 7.6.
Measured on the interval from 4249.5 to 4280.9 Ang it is 8.2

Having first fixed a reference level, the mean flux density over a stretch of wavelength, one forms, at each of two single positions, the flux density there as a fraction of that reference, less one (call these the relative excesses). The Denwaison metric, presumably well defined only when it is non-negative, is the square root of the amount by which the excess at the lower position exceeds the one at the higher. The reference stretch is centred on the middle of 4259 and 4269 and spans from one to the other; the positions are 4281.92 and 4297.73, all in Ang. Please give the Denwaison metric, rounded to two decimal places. 0.43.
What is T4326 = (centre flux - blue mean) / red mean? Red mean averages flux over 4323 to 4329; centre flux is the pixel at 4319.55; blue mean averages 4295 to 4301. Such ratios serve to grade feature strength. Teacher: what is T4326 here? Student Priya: 0.46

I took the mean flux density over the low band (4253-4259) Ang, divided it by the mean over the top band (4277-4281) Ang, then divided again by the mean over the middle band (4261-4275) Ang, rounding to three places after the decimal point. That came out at 0.152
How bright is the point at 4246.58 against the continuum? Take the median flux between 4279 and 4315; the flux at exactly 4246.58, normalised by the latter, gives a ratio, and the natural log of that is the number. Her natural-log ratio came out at 0.25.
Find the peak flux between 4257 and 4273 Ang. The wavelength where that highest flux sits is 4268.14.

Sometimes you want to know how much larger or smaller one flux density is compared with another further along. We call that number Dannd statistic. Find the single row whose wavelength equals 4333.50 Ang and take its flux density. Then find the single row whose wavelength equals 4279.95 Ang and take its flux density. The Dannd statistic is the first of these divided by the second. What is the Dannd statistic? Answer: 1.32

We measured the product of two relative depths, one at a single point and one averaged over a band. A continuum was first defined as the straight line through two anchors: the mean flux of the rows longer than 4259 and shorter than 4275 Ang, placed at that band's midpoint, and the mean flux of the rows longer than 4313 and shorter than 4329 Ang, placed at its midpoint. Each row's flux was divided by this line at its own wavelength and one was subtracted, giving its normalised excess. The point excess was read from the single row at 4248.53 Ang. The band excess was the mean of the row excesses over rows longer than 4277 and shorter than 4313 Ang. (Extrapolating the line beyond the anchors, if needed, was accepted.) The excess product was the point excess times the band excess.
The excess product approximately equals -0.003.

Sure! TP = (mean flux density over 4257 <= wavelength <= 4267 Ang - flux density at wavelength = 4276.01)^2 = 0.2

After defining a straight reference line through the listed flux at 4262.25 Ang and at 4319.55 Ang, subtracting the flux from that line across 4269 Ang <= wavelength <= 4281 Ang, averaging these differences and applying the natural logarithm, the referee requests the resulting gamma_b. -1.4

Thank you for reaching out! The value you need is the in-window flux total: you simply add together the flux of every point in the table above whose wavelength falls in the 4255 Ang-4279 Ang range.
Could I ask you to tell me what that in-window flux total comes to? 81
